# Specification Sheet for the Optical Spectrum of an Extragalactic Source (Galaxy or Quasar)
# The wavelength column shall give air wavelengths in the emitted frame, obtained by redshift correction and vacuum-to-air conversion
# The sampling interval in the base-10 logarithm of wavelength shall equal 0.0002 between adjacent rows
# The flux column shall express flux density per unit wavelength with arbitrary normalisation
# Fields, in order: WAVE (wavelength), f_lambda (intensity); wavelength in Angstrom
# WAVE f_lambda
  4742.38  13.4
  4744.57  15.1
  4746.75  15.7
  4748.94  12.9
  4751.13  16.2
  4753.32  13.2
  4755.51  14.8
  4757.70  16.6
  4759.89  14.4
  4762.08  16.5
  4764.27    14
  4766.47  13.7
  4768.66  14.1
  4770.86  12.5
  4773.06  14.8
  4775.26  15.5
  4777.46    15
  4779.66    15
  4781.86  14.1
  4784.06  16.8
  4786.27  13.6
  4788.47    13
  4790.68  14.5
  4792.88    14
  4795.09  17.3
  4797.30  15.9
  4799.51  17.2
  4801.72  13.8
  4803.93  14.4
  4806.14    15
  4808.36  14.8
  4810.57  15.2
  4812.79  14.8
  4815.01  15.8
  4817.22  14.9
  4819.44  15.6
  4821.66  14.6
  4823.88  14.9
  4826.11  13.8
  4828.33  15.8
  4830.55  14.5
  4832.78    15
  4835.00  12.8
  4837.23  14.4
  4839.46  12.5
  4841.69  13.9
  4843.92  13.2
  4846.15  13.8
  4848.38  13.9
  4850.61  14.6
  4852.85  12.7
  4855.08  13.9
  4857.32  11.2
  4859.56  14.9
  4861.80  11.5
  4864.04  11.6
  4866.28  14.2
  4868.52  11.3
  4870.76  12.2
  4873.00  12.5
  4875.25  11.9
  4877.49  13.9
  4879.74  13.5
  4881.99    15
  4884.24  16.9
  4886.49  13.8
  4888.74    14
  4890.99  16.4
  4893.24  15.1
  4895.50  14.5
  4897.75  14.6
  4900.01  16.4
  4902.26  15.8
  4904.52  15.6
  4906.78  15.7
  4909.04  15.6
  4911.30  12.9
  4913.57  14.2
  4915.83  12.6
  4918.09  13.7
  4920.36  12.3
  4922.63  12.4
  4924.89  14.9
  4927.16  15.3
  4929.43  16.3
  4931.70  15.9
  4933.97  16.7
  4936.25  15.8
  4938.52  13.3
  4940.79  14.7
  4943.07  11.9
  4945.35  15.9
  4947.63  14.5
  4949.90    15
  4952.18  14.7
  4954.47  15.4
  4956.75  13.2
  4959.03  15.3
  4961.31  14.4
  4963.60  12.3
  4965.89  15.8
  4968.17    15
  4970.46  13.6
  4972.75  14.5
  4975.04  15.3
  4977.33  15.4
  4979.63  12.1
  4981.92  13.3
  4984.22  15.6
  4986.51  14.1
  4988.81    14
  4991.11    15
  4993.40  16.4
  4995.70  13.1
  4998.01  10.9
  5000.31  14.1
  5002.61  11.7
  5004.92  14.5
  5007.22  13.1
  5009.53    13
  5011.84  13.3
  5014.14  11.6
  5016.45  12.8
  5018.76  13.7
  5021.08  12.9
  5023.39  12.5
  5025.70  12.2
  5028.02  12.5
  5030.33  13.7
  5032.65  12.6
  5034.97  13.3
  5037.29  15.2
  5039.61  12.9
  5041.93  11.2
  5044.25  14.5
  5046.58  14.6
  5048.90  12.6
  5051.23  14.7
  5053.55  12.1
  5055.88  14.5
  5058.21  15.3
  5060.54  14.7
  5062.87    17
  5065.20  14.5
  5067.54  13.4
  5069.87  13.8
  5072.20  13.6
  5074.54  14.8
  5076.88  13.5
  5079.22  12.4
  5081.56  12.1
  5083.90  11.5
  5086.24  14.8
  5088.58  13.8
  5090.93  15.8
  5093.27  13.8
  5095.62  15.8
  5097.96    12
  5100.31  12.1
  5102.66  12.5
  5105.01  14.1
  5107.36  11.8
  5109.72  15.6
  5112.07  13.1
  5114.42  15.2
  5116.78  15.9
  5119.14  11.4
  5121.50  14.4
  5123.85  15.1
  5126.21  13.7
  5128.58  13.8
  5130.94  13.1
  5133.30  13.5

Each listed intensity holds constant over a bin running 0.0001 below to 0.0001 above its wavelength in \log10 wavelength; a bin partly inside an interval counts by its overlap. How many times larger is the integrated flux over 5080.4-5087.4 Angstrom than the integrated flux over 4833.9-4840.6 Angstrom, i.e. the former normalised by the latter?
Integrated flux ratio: 1.0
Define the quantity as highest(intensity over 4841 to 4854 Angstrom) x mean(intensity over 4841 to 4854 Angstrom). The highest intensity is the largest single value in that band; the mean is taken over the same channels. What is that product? 200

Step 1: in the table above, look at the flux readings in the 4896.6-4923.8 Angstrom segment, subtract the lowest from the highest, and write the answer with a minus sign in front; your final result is -4.10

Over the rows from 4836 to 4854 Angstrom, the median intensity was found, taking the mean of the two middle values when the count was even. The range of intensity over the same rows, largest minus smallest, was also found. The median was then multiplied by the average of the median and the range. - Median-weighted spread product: 110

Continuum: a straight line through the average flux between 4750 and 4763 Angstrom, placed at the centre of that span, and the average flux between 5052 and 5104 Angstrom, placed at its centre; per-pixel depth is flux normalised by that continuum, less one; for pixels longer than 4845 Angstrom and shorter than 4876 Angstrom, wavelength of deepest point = 4857.32 Angstrom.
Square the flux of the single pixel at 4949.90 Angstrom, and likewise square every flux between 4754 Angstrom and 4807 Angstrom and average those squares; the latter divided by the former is 0.99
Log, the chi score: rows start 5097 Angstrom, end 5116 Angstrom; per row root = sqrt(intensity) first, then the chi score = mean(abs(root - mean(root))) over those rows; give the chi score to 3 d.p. 0.169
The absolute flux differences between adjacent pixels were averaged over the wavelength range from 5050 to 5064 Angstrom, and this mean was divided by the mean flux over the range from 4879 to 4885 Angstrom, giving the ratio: 0.115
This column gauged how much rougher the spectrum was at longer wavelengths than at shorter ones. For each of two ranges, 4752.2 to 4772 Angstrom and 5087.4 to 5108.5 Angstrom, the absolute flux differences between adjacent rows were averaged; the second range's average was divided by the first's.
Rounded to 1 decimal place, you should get 1.1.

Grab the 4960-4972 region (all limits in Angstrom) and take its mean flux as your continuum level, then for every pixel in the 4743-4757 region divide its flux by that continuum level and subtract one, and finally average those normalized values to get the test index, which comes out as 0.03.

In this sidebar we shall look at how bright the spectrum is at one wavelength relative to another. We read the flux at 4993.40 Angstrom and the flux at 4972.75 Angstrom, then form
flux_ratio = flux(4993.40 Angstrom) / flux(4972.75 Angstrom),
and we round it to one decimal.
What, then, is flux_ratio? 1.1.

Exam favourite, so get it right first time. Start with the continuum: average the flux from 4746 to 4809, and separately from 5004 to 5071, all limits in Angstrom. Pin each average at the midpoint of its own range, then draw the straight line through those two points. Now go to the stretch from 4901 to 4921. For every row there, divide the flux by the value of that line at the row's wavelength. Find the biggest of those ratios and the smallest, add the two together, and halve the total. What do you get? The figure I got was 0.99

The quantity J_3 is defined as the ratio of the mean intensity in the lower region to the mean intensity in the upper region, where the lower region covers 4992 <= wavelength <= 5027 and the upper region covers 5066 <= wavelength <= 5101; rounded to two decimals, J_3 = 0.96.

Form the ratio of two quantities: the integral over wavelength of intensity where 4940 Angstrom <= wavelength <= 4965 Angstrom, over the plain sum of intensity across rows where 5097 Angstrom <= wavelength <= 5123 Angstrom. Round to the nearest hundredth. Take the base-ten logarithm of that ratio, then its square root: 0.62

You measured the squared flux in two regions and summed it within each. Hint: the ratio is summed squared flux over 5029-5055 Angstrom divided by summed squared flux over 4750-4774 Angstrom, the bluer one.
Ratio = 0.84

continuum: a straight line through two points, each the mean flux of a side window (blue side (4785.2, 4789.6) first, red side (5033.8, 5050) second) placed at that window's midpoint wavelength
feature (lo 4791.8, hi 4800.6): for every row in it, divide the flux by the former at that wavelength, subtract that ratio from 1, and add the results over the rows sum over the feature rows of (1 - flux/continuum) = -0.84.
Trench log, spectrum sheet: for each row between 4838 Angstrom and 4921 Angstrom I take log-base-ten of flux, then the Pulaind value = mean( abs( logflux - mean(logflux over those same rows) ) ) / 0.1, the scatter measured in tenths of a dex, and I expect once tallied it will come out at 0.382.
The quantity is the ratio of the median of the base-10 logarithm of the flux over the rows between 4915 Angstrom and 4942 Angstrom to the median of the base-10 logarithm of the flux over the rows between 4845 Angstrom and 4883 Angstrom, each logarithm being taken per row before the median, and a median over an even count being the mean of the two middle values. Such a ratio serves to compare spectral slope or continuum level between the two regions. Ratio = 1.04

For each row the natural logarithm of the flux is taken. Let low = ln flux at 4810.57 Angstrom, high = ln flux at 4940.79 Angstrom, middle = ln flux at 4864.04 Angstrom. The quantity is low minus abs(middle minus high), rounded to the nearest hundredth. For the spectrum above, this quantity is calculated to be 2.48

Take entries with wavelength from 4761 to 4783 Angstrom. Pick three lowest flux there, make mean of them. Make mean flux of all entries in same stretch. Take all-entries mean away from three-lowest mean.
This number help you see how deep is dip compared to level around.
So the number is -1.12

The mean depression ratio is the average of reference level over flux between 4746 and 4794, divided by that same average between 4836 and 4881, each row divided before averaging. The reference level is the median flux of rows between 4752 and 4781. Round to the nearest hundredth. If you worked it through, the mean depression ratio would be 0.90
